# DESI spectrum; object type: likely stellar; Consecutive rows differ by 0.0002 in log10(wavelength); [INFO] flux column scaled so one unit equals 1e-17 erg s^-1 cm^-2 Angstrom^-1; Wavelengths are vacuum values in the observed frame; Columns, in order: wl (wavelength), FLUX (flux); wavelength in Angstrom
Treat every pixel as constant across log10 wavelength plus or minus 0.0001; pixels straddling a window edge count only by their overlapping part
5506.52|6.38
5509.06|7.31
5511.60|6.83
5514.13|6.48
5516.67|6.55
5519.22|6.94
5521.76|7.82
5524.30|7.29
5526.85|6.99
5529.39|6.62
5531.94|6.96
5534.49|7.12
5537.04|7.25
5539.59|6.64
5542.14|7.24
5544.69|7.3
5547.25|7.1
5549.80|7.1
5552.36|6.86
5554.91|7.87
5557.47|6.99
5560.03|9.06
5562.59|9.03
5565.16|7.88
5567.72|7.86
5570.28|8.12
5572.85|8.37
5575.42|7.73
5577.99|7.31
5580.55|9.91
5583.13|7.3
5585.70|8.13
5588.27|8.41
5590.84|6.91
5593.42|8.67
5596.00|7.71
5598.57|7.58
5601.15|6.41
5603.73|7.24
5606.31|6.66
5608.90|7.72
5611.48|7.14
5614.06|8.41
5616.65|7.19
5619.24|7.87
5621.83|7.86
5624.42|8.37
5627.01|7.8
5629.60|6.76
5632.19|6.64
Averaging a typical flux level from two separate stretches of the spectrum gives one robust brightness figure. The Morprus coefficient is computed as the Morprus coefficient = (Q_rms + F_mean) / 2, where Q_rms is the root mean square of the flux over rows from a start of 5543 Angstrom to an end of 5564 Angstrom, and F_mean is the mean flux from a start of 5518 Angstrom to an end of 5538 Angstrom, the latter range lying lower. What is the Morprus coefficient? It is 7.42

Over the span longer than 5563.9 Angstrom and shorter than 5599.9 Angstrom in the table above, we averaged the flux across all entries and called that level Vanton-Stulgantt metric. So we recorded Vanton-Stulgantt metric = 7.99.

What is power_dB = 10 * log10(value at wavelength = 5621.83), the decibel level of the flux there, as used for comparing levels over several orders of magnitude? 9.0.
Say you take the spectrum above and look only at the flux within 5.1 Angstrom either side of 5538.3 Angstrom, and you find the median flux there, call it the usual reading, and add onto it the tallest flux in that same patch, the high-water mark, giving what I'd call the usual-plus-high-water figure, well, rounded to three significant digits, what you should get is 14.4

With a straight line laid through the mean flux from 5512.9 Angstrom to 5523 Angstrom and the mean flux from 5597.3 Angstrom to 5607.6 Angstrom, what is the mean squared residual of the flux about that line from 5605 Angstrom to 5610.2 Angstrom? 0.33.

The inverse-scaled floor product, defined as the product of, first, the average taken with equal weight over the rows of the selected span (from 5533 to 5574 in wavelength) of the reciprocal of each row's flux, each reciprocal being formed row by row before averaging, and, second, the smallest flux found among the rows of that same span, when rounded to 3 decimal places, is 0.880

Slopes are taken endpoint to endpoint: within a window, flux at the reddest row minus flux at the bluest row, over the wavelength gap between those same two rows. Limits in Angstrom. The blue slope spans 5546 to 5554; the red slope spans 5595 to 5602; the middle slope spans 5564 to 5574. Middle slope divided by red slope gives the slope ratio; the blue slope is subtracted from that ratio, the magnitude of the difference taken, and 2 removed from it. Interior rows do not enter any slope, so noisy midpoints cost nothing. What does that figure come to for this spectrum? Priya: -1.8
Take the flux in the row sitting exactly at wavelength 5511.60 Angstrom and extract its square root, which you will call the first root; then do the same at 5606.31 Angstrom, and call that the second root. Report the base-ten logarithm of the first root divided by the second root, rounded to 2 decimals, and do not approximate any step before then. 0.01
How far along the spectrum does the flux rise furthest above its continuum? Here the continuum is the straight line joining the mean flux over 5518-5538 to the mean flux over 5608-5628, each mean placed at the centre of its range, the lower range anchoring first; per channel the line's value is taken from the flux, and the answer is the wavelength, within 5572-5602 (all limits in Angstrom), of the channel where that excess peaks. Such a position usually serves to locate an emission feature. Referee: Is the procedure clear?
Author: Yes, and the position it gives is 5580.55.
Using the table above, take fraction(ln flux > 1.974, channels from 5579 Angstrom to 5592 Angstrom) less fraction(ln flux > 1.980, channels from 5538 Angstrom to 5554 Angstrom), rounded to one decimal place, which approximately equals 0.6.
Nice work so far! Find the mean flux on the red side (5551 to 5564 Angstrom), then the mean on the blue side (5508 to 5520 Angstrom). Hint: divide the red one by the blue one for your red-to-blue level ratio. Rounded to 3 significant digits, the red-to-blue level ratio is 1.17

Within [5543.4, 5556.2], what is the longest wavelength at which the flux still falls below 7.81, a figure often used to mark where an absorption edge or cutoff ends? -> 5552.36 Angstrom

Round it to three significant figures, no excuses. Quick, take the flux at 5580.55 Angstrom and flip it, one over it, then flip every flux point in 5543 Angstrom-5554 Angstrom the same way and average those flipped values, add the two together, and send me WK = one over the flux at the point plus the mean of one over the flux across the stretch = 0.242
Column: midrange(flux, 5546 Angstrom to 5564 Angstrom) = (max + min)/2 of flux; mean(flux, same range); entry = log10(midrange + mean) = 1.20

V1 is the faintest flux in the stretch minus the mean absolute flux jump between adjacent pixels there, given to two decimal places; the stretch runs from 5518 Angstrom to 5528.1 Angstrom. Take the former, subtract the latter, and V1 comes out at 6.37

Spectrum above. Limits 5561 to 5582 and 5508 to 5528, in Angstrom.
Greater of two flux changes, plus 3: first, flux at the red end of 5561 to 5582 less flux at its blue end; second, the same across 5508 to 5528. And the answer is 3.88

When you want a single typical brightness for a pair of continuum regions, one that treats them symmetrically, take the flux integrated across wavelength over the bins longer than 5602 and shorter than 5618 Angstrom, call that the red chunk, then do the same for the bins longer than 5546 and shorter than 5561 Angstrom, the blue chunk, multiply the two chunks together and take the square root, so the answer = 115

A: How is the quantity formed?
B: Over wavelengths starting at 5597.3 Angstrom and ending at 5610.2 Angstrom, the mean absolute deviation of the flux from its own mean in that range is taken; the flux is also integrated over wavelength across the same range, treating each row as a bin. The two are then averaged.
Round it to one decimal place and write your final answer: 46.2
